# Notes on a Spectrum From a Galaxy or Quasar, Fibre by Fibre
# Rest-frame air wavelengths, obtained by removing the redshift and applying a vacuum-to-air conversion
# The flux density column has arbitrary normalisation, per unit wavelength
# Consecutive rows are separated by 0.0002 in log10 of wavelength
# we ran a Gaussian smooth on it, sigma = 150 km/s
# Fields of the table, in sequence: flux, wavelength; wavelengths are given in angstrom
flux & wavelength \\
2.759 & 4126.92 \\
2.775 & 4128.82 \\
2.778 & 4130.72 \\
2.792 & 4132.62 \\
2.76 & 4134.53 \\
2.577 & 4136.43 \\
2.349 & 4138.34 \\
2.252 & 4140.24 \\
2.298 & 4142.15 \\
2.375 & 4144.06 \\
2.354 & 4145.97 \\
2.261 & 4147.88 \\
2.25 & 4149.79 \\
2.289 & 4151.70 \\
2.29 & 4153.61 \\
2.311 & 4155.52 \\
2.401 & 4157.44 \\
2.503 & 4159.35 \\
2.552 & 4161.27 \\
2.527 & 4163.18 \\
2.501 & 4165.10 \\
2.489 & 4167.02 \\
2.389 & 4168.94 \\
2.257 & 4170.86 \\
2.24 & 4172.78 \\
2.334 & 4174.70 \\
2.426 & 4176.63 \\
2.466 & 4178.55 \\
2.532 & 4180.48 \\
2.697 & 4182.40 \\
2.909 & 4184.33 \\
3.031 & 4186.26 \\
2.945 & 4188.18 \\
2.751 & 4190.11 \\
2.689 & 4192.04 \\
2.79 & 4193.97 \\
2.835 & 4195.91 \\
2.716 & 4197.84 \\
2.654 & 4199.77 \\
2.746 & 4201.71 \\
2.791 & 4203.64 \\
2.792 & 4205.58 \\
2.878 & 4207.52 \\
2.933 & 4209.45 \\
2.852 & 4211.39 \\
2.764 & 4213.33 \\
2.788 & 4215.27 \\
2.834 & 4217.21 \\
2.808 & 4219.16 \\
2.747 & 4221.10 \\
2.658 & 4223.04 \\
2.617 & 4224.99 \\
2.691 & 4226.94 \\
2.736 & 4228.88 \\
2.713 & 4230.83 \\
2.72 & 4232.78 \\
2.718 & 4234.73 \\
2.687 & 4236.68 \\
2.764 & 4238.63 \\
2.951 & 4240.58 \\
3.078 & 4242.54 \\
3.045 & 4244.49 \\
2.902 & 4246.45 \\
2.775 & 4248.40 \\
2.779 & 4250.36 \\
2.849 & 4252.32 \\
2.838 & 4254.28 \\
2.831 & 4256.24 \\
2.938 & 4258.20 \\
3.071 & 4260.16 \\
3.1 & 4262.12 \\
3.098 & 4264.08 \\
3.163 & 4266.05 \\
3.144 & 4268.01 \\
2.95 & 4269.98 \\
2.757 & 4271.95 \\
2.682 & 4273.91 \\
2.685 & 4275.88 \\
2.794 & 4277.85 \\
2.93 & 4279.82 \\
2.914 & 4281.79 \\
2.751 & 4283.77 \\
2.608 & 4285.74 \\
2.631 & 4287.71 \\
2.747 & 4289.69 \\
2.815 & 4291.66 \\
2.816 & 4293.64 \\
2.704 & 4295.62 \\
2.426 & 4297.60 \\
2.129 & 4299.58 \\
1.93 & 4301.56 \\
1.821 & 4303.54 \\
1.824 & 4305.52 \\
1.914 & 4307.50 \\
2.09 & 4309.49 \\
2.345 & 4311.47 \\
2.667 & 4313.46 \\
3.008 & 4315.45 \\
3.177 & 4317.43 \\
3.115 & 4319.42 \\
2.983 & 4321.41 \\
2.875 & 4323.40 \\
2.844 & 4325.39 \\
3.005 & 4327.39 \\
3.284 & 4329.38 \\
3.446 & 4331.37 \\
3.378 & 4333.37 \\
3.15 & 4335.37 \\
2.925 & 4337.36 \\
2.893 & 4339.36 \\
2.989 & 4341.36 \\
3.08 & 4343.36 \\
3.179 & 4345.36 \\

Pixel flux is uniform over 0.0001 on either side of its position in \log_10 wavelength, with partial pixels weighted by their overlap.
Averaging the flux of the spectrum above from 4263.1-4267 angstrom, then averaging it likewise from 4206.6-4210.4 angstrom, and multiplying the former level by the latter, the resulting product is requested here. 9.1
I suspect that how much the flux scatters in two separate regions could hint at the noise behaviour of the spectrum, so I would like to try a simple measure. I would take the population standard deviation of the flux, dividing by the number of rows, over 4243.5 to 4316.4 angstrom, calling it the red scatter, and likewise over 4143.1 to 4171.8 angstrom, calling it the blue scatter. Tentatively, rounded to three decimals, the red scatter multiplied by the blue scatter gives 0.039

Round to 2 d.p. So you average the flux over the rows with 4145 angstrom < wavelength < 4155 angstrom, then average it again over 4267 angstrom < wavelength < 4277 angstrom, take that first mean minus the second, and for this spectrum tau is -0.55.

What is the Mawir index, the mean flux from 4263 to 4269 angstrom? 3.13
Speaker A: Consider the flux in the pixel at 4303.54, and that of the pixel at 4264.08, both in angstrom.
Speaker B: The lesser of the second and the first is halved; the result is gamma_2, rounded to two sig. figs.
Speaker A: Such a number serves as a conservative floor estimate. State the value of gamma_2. 0.91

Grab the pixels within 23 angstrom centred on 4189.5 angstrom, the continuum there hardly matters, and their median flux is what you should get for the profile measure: 2.73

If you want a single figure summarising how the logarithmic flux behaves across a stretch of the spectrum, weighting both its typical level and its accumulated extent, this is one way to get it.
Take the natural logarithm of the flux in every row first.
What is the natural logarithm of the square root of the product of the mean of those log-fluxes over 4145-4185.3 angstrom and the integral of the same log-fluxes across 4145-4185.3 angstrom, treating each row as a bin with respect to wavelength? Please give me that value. 1.73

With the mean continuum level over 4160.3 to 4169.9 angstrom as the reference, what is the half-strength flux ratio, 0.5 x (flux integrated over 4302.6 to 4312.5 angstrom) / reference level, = 4.0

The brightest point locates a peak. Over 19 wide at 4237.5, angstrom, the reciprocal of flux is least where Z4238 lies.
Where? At 4242.54 angstrom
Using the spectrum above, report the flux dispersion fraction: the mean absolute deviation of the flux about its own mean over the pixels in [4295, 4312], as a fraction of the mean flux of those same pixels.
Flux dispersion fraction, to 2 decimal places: 0.11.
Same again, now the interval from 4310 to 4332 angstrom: 0.07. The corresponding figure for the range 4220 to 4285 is 0.05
